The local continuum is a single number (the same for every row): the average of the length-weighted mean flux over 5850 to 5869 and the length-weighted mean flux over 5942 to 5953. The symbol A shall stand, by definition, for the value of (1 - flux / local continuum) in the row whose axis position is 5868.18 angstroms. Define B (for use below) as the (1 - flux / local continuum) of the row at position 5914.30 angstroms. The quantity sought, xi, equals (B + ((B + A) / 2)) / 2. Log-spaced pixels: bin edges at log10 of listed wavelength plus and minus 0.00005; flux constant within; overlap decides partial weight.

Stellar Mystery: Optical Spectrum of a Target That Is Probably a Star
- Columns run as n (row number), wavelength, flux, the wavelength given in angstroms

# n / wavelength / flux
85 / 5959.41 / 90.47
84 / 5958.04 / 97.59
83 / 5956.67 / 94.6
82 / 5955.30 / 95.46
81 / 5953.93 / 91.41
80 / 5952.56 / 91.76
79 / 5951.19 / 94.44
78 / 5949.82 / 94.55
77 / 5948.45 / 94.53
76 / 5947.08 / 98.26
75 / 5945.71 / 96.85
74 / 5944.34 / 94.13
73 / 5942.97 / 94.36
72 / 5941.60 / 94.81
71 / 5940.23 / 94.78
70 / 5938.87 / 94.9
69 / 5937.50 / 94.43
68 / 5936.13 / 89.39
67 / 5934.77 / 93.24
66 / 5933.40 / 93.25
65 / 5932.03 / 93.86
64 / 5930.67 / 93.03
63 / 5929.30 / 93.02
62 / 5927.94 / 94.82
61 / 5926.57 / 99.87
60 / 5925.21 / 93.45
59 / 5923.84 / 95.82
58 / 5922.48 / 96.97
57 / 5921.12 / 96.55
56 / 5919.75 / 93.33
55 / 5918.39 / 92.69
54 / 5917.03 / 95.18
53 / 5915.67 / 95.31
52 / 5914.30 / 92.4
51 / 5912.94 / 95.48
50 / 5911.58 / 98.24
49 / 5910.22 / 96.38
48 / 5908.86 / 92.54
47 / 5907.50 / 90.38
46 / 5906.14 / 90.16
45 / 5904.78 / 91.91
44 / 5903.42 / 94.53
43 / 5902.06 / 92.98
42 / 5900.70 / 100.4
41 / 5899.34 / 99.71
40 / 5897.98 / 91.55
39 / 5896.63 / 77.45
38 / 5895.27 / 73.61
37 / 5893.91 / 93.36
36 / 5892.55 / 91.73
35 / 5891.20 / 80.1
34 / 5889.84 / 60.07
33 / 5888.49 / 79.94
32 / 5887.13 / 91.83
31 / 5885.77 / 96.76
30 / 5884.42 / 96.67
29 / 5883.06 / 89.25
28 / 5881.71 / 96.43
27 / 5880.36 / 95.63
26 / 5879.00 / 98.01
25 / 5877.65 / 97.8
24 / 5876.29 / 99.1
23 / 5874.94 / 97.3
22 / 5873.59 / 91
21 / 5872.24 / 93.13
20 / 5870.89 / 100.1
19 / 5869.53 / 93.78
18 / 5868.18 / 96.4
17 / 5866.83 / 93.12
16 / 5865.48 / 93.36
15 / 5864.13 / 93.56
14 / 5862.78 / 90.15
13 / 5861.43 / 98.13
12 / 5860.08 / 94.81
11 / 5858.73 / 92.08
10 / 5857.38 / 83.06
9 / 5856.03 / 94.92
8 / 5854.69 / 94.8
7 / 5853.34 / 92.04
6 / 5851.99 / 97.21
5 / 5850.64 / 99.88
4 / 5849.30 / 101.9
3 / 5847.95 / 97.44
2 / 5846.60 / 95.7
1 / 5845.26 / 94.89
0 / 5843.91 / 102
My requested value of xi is 0.01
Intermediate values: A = -0.022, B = 0.02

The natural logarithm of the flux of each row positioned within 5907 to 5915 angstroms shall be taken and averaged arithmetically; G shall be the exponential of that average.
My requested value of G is 94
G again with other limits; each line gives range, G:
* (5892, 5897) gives 84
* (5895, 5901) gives 88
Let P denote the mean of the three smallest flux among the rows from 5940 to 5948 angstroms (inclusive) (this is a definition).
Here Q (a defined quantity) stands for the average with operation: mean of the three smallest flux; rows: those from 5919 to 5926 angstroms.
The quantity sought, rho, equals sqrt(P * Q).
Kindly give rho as 94.3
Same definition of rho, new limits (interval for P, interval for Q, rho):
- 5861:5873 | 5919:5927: 93.2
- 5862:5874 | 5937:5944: 93.0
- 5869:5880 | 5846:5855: 93.4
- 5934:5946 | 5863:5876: 92.3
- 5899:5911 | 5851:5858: 90.4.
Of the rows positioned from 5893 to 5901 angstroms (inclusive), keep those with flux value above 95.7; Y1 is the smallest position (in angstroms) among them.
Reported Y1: 5899.34 angstroms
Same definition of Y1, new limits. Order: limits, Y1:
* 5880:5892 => 5881.71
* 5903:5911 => 5910.22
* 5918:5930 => 5921.12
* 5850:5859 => 5850.64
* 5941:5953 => 5945.71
